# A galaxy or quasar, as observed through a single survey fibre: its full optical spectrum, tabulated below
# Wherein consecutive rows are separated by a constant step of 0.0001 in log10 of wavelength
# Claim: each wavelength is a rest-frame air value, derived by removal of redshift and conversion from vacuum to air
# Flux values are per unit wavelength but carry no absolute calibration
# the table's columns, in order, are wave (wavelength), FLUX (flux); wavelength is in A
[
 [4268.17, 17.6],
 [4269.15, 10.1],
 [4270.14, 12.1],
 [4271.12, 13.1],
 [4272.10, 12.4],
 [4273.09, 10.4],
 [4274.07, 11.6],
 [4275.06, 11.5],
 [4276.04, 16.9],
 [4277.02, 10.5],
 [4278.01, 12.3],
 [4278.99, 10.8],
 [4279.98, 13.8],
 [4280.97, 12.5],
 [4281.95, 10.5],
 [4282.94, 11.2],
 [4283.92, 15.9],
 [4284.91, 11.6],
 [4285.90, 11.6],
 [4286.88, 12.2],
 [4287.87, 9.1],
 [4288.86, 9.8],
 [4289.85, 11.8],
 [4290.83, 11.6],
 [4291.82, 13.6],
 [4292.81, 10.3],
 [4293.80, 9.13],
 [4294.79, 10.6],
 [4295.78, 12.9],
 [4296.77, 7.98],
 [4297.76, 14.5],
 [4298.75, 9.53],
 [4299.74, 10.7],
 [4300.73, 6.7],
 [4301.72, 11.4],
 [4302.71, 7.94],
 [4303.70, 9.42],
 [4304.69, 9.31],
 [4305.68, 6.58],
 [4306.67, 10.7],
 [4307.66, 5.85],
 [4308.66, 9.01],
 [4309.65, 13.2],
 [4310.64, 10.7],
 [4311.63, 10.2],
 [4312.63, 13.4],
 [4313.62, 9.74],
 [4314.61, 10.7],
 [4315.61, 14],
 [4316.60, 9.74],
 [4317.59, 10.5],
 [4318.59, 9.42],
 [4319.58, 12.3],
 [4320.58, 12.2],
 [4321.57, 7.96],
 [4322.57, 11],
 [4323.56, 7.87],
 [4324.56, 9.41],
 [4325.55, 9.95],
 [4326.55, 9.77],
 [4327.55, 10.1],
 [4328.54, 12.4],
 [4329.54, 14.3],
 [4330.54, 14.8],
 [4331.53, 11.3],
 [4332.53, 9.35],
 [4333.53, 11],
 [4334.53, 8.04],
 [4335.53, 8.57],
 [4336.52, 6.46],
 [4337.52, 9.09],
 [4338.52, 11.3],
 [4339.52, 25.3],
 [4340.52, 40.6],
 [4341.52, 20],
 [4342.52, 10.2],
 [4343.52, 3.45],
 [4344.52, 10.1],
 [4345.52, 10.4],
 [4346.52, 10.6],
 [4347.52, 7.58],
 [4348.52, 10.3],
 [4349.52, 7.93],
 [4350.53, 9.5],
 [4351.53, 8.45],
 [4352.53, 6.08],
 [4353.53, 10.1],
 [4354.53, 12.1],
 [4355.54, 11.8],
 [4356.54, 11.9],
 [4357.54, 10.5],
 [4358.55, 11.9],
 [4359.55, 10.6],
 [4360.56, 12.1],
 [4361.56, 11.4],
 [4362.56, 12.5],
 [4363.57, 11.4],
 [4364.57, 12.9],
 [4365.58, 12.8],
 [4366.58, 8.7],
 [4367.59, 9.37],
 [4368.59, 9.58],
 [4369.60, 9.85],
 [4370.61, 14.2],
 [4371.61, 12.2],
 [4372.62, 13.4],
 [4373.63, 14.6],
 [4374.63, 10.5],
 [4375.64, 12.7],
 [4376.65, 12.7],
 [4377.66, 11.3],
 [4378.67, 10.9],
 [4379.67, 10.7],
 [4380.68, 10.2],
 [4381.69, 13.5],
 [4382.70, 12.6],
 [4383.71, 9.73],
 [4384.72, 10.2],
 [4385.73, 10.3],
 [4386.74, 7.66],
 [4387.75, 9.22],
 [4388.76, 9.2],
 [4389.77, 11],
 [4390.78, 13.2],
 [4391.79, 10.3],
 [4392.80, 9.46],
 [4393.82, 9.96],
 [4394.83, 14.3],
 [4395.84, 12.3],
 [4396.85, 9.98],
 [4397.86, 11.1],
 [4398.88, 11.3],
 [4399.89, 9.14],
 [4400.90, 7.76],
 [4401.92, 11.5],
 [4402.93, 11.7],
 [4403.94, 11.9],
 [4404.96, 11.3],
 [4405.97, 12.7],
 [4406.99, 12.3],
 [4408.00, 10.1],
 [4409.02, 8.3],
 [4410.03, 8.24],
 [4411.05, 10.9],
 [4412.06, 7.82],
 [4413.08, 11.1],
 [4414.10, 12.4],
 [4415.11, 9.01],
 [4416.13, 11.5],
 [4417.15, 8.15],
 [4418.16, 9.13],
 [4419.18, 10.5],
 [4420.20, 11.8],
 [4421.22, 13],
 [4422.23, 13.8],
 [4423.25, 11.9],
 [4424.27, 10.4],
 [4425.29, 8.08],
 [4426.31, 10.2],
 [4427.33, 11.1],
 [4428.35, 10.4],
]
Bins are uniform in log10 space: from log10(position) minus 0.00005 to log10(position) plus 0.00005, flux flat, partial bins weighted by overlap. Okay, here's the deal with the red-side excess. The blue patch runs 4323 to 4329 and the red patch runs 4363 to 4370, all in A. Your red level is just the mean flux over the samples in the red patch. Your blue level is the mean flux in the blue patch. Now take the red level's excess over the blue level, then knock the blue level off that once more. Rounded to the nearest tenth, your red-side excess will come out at -9.2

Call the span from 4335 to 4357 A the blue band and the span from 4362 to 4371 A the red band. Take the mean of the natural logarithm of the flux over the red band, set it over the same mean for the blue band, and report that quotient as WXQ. 1.03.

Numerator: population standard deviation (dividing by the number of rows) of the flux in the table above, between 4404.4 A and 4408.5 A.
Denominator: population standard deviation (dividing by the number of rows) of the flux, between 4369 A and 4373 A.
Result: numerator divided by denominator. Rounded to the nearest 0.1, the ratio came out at 0.6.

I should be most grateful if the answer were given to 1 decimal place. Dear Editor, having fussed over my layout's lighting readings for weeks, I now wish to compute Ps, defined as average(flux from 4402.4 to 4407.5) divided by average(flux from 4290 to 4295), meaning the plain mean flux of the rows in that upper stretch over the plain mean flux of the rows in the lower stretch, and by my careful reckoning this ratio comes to 1.1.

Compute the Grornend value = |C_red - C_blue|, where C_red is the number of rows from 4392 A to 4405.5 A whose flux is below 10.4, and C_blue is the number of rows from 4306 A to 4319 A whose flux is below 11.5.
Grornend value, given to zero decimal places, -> 5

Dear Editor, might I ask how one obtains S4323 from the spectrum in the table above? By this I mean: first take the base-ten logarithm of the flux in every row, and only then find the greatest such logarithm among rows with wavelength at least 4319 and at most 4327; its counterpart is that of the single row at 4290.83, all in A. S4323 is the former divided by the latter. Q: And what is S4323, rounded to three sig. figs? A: 1.02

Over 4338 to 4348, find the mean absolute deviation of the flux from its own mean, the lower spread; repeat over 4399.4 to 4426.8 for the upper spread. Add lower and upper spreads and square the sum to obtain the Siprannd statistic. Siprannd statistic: 94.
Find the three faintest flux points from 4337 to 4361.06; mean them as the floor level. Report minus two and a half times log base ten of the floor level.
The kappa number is -1.89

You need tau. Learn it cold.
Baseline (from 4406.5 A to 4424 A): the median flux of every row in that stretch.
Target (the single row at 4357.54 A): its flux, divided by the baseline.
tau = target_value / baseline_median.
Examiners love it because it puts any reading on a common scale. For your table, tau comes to 0.96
